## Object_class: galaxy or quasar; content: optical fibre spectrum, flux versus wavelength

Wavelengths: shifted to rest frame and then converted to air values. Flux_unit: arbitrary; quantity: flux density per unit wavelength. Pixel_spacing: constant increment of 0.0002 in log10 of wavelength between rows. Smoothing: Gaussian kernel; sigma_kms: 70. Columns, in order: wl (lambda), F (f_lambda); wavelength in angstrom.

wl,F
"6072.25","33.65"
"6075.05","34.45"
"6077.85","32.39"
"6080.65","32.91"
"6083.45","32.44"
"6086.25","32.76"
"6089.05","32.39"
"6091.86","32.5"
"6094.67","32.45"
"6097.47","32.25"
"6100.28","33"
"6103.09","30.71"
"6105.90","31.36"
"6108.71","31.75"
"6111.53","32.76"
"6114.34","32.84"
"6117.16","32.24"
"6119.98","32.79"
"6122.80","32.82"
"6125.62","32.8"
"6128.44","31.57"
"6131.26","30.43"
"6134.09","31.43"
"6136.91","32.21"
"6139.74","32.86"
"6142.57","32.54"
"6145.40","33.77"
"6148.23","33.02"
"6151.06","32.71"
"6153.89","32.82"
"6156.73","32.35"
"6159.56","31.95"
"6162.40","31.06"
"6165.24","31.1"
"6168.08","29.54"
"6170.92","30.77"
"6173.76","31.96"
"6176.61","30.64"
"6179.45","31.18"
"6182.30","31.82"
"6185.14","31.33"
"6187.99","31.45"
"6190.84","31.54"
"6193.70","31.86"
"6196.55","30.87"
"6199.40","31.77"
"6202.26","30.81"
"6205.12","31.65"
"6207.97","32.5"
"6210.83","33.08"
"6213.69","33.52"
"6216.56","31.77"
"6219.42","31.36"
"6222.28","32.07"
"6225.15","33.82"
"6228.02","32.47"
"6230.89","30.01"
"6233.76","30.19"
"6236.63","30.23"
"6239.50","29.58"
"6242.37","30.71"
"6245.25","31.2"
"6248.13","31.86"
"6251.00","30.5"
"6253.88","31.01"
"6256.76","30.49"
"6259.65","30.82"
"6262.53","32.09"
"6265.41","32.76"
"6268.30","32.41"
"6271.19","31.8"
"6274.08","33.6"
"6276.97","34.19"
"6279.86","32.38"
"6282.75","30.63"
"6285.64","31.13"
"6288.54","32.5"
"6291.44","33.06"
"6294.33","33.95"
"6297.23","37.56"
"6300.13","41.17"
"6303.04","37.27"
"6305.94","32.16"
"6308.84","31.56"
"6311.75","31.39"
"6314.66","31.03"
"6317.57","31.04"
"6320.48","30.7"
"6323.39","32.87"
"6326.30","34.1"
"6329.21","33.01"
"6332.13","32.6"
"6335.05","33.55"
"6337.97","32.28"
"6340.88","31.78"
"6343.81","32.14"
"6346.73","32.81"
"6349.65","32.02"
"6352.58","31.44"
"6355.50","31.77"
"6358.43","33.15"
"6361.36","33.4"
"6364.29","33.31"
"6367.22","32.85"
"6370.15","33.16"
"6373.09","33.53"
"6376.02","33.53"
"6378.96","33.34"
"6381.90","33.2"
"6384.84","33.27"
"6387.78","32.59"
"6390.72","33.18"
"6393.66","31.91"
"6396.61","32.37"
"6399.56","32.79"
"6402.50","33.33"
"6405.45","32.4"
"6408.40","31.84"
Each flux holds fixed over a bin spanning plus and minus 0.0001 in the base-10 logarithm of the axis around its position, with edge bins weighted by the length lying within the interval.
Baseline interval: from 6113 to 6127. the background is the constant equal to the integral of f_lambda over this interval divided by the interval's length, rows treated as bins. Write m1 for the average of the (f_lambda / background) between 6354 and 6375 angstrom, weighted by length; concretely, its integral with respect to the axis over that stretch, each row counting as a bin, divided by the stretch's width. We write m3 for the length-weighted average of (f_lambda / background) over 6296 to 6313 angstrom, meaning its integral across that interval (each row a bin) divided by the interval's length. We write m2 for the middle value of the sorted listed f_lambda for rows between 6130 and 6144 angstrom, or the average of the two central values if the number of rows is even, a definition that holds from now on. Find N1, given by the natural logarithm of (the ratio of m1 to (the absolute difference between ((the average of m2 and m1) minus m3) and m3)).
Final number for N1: -2.66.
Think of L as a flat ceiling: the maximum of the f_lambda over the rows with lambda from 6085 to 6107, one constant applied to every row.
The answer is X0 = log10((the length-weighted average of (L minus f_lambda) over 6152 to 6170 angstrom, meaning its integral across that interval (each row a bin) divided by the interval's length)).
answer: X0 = 0.18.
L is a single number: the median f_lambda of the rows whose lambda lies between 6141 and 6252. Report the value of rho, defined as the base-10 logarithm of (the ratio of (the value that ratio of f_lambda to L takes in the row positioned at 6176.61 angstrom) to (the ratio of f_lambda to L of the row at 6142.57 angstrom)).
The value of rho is -0.026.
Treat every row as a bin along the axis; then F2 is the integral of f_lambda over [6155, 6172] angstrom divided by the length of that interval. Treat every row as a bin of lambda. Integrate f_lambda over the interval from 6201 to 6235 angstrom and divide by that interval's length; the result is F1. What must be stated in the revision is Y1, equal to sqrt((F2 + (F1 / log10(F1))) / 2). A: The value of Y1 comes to 5.12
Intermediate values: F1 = 32.0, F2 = 31.2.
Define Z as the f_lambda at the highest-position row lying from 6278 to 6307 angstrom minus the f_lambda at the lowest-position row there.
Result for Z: -0.2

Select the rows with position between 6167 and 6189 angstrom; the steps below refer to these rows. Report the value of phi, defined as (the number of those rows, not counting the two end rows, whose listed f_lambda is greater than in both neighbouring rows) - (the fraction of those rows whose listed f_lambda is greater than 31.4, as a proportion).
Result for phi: 1.6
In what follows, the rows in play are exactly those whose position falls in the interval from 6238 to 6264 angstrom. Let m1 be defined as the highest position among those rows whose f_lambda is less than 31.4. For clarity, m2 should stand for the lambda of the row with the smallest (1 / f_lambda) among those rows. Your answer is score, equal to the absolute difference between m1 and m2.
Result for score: 2.9 angstrom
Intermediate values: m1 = 6259.65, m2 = 6262.53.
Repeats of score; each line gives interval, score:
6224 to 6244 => 17.2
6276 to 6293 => 8.7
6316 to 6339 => 5.8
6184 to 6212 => 8.6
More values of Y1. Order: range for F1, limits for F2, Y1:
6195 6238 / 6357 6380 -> 5.22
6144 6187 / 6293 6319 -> 5.26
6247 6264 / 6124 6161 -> 5.16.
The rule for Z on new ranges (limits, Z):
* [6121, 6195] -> -1.0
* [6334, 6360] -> -0.4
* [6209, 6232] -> -3.1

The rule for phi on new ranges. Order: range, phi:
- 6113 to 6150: 2.1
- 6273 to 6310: 1.2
